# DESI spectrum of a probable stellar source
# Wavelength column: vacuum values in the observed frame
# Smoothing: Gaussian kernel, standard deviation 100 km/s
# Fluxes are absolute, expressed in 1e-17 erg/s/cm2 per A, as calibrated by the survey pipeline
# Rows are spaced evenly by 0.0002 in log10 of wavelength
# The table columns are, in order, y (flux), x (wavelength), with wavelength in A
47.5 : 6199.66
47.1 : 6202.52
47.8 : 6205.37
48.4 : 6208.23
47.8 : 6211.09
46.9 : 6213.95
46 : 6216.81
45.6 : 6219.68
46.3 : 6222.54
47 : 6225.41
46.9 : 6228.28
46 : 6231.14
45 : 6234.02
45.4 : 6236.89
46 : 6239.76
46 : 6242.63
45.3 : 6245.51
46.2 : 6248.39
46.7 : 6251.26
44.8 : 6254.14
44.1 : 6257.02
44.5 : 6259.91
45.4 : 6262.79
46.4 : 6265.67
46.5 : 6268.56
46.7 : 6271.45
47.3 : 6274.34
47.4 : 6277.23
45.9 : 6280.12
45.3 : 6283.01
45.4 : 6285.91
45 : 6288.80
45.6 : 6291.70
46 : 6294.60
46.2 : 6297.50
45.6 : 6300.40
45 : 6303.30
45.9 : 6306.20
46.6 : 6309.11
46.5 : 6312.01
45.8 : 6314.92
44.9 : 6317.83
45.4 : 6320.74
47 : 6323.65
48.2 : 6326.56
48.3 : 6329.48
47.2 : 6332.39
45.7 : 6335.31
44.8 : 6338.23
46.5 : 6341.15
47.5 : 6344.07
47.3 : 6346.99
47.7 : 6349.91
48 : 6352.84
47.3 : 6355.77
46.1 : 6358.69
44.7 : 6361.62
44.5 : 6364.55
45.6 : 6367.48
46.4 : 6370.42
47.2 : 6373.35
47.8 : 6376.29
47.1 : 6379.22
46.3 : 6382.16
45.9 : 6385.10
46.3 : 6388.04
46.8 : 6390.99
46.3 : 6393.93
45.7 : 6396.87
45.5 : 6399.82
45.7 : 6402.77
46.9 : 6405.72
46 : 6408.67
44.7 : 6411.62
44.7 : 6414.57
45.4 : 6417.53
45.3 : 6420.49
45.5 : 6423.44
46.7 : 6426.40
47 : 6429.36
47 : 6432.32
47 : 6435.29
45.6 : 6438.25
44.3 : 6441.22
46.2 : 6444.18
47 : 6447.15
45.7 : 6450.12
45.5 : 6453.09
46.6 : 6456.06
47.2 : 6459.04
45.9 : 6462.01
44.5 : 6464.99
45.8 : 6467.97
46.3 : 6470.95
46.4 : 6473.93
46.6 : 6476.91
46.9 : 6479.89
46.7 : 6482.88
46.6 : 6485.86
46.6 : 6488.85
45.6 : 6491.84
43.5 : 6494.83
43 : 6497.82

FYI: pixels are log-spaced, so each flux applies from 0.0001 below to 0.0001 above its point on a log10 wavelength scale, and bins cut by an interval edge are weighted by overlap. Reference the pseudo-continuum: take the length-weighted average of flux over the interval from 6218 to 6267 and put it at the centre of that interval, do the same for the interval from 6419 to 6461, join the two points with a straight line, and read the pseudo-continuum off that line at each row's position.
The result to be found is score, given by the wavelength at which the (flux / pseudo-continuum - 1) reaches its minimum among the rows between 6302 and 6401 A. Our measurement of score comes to 6364.55 A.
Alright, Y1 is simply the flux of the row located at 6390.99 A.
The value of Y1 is 46.8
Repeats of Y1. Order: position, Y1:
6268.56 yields 46.5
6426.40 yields 46.7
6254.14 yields 44.8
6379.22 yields 47.1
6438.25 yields 45.6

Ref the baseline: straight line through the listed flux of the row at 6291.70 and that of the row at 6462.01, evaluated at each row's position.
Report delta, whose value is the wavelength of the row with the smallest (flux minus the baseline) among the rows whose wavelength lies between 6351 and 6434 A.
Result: 6364.55 A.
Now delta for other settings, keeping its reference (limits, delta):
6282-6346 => 6338.23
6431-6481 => 6441.22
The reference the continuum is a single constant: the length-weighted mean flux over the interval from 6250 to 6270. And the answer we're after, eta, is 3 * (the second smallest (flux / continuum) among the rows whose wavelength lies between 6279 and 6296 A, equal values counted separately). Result 2.99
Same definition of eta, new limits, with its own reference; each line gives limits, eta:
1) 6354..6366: 2.95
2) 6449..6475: 3.00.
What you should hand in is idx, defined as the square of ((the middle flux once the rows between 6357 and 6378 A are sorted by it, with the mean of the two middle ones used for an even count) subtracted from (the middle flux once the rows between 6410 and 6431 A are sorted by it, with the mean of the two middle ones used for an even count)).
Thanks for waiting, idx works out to 0.49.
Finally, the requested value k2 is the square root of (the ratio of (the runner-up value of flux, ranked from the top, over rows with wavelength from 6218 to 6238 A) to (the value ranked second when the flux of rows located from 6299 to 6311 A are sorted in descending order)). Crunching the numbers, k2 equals 1.011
